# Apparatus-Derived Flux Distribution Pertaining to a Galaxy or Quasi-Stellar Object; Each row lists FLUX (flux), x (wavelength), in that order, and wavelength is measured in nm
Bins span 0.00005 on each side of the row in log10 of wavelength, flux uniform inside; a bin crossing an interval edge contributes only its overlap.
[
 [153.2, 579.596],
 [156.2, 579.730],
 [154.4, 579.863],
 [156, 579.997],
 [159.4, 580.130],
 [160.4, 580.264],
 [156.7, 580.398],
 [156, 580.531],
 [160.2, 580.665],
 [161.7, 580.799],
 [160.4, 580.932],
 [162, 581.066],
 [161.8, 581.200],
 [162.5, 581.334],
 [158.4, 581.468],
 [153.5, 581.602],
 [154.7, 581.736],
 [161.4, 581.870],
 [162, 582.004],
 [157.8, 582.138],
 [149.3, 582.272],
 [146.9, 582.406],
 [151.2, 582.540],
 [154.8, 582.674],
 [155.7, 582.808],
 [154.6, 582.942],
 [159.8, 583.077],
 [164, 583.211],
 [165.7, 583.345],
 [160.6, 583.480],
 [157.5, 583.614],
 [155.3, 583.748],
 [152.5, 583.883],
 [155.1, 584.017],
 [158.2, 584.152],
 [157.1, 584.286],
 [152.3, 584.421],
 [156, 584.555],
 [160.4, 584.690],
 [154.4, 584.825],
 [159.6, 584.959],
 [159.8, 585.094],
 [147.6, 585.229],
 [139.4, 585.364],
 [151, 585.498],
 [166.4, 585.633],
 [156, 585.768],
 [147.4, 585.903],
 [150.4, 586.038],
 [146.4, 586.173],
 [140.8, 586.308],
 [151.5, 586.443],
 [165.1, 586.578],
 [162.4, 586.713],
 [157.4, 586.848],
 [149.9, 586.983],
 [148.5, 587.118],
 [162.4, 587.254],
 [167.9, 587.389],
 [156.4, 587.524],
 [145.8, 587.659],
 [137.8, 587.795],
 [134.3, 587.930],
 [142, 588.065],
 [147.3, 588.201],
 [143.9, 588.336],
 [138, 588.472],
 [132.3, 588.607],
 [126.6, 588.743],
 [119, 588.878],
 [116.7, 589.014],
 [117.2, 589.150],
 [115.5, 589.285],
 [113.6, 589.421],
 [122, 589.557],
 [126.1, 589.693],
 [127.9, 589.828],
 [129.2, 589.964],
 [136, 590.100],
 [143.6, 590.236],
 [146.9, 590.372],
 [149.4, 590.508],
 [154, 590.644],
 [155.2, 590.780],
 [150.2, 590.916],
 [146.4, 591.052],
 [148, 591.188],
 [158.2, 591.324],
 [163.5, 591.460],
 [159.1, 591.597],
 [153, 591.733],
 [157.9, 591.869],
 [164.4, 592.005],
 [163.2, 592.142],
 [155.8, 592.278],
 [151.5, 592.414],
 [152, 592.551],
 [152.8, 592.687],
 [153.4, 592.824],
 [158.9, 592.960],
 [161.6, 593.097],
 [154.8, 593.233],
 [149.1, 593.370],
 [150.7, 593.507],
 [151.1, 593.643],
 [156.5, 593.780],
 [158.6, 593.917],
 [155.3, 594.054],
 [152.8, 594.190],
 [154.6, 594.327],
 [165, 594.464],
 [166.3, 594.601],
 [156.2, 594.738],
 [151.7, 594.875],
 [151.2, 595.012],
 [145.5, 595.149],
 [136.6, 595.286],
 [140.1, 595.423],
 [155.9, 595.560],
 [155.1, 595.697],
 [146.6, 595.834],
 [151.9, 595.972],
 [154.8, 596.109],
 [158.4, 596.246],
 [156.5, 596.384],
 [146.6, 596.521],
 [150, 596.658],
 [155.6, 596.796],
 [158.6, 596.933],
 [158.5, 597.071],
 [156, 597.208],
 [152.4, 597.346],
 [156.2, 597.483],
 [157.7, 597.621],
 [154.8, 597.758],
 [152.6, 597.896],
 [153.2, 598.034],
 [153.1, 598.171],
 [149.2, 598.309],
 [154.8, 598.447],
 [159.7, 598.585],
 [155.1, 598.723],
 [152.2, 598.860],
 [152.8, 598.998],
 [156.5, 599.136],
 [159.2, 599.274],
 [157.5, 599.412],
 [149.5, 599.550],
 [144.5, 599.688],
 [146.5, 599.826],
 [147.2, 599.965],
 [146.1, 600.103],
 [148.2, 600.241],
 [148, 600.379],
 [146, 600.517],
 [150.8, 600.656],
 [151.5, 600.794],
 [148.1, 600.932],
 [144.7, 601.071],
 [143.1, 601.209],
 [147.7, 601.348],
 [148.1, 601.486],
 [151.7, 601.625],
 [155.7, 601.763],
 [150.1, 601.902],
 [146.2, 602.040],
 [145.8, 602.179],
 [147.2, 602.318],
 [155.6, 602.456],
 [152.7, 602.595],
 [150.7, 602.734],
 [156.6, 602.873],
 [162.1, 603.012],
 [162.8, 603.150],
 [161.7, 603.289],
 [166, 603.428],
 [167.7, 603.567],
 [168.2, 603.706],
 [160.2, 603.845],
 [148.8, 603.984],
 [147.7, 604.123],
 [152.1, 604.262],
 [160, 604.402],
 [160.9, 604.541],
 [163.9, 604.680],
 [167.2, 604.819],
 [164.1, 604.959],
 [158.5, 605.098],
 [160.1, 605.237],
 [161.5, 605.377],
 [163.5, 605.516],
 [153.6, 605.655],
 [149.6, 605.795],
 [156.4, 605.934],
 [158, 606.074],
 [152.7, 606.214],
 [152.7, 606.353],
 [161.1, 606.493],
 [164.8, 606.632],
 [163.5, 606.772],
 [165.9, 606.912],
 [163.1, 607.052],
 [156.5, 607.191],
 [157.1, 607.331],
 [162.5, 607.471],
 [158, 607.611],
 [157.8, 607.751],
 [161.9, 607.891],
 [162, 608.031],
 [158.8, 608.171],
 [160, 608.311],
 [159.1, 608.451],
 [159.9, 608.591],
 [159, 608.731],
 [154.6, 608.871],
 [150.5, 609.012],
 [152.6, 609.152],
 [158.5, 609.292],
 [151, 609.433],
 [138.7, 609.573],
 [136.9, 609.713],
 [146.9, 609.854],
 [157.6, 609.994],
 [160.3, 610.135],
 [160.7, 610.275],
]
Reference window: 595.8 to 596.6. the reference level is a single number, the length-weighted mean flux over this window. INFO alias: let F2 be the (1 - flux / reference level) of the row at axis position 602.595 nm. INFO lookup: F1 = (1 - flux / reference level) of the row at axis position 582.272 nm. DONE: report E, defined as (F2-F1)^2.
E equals 0.000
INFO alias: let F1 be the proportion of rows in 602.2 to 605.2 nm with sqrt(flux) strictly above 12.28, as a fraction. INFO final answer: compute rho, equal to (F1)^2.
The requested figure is 0.66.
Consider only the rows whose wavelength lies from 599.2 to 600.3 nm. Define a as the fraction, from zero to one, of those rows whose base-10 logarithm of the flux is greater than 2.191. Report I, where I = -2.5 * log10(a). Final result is 1.5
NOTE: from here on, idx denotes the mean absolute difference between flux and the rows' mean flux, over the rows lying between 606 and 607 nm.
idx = 4.6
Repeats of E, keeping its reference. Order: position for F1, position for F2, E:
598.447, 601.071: 0.004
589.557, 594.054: 0.048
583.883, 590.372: 0.001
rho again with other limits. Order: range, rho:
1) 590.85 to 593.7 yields 0.58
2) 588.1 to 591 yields 0.01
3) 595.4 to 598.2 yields 0.66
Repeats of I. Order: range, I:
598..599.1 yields 2.3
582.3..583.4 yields 0.8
